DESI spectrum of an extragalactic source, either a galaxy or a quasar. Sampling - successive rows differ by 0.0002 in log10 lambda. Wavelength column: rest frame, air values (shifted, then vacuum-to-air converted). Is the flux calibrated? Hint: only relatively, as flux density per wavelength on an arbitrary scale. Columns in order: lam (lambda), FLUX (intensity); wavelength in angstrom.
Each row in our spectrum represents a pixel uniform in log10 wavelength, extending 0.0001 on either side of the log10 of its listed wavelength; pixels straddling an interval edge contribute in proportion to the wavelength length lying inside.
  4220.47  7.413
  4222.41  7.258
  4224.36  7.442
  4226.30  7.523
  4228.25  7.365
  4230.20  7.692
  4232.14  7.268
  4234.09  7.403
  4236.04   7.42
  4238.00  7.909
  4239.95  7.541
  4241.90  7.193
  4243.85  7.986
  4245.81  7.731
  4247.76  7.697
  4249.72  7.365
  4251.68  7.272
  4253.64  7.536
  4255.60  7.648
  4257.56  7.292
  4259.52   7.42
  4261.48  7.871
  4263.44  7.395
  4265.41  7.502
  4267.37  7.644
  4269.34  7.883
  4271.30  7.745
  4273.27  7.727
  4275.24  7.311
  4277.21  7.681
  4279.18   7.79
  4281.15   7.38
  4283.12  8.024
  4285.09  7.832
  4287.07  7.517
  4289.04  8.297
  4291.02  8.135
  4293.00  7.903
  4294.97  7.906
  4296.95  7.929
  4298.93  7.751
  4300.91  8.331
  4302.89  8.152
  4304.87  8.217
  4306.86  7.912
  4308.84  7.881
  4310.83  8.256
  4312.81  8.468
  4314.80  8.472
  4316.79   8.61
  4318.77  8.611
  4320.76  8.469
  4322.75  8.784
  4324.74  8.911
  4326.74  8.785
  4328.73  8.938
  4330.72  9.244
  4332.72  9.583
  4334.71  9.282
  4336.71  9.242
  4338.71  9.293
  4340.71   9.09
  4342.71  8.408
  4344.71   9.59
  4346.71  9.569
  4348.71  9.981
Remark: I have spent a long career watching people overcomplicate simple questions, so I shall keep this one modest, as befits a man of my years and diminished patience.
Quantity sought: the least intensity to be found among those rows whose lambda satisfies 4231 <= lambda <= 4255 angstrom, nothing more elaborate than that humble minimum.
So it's 7.193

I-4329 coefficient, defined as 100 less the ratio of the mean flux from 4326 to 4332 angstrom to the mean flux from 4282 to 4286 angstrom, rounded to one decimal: 98.9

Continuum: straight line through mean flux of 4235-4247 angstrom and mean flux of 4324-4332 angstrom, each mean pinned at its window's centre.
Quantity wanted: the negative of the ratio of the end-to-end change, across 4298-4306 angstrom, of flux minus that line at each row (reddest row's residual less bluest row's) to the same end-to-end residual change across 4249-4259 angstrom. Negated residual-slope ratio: 1.9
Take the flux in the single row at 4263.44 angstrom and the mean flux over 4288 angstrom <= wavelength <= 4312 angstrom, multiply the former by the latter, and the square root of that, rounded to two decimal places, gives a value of 7.72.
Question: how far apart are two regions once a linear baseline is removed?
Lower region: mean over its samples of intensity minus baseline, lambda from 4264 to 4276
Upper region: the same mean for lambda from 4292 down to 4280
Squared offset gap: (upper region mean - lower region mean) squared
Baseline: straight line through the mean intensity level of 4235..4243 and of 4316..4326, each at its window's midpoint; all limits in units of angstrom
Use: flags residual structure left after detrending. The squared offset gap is 0.000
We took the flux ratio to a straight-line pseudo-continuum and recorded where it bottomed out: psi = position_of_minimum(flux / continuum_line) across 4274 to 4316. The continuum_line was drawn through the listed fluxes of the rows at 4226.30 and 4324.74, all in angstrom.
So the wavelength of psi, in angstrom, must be 4281.15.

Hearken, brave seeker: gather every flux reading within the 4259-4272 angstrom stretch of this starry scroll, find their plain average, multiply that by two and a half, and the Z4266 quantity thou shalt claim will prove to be 19.1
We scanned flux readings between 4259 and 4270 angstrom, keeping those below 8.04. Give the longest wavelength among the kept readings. 4269.34 angstrom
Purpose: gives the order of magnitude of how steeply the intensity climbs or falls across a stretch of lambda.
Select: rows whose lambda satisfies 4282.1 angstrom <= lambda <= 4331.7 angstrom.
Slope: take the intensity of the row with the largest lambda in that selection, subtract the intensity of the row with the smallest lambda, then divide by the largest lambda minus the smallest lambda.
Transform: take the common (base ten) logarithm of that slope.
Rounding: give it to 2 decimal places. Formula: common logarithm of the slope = -1.59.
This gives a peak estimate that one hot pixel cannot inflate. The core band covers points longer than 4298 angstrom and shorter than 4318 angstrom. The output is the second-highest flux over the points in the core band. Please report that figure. 8.472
